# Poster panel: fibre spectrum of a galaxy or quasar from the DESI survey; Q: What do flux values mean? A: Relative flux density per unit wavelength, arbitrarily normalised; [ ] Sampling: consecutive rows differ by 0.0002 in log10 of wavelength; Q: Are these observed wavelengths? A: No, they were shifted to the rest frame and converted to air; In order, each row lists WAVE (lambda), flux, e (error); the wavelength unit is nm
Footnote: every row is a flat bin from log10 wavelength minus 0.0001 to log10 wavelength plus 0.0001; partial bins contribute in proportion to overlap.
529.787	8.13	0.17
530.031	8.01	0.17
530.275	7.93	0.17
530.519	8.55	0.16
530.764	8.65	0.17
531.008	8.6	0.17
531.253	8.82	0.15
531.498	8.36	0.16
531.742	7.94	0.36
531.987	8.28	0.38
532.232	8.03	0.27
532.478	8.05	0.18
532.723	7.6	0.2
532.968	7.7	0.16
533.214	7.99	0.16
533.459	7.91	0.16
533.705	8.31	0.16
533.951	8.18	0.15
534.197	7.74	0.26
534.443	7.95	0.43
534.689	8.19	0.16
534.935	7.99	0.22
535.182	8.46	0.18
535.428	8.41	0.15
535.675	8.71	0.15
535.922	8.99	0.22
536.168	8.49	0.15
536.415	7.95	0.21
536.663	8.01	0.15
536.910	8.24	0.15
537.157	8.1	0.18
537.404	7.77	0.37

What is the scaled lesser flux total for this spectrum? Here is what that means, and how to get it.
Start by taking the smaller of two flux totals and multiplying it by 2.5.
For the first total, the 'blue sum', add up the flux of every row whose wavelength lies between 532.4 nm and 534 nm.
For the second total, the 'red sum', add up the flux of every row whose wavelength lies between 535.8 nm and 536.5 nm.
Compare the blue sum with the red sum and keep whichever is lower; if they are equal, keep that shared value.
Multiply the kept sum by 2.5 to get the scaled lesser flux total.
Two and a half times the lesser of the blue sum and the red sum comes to 64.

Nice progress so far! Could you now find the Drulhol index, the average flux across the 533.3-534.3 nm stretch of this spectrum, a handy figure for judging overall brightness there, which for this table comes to 8.04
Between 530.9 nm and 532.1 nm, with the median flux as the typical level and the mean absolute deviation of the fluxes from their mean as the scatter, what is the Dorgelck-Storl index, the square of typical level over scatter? 1136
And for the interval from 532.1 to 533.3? 1988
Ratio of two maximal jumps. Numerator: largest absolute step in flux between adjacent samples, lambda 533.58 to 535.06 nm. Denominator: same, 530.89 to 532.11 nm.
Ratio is 0.96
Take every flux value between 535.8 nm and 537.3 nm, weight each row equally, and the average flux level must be 8.3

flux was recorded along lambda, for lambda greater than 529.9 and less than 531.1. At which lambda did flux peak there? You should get 530.764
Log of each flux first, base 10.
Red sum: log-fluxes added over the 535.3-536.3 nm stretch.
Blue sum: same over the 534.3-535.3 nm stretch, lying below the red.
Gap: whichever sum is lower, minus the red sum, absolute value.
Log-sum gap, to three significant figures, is 0.104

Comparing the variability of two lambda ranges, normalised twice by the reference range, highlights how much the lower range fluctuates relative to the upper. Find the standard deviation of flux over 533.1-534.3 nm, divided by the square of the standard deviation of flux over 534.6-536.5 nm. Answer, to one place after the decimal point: 1.8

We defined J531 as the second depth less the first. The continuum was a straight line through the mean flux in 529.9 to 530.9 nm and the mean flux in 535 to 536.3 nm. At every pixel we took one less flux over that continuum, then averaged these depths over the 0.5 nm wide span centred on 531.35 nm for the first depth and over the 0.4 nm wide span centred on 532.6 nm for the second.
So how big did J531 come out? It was 0.10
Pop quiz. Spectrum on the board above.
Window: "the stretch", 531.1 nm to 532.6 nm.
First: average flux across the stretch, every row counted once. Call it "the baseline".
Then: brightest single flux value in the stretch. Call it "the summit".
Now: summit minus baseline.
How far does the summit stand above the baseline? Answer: 0.57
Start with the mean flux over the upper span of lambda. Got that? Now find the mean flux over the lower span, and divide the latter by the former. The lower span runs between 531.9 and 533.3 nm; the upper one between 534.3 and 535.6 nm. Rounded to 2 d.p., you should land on 0.97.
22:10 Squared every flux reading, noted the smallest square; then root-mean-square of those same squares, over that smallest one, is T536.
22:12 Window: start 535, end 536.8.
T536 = 1.13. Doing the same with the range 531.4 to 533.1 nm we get 1.11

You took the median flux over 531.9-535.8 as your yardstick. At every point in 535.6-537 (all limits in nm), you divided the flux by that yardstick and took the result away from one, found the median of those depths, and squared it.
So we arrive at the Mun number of 0.0016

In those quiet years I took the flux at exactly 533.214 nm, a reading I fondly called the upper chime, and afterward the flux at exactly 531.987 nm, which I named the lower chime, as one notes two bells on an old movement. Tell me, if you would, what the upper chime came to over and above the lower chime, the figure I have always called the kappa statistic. -0.3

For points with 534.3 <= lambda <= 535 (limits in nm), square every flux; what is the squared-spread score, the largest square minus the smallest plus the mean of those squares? 68.6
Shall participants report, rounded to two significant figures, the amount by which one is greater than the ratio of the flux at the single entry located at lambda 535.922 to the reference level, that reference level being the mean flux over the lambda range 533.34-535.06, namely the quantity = -0.12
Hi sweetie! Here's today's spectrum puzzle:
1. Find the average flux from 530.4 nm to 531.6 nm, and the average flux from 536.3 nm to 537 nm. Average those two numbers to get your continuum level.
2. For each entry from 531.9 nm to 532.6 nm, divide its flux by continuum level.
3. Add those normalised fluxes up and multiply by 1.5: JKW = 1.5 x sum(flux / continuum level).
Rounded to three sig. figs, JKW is 4.39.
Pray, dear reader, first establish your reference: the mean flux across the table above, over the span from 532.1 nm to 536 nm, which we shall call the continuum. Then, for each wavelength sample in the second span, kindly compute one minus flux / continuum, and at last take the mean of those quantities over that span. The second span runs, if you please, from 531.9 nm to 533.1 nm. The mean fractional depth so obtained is 0.03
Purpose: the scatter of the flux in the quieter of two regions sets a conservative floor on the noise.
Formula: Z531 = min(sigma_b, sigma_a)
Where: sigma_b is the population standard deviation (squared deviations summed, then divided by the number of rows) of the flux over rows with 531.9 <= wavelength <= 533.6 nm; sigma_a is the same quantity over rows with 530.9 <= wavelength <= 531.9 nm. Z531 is 0.21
